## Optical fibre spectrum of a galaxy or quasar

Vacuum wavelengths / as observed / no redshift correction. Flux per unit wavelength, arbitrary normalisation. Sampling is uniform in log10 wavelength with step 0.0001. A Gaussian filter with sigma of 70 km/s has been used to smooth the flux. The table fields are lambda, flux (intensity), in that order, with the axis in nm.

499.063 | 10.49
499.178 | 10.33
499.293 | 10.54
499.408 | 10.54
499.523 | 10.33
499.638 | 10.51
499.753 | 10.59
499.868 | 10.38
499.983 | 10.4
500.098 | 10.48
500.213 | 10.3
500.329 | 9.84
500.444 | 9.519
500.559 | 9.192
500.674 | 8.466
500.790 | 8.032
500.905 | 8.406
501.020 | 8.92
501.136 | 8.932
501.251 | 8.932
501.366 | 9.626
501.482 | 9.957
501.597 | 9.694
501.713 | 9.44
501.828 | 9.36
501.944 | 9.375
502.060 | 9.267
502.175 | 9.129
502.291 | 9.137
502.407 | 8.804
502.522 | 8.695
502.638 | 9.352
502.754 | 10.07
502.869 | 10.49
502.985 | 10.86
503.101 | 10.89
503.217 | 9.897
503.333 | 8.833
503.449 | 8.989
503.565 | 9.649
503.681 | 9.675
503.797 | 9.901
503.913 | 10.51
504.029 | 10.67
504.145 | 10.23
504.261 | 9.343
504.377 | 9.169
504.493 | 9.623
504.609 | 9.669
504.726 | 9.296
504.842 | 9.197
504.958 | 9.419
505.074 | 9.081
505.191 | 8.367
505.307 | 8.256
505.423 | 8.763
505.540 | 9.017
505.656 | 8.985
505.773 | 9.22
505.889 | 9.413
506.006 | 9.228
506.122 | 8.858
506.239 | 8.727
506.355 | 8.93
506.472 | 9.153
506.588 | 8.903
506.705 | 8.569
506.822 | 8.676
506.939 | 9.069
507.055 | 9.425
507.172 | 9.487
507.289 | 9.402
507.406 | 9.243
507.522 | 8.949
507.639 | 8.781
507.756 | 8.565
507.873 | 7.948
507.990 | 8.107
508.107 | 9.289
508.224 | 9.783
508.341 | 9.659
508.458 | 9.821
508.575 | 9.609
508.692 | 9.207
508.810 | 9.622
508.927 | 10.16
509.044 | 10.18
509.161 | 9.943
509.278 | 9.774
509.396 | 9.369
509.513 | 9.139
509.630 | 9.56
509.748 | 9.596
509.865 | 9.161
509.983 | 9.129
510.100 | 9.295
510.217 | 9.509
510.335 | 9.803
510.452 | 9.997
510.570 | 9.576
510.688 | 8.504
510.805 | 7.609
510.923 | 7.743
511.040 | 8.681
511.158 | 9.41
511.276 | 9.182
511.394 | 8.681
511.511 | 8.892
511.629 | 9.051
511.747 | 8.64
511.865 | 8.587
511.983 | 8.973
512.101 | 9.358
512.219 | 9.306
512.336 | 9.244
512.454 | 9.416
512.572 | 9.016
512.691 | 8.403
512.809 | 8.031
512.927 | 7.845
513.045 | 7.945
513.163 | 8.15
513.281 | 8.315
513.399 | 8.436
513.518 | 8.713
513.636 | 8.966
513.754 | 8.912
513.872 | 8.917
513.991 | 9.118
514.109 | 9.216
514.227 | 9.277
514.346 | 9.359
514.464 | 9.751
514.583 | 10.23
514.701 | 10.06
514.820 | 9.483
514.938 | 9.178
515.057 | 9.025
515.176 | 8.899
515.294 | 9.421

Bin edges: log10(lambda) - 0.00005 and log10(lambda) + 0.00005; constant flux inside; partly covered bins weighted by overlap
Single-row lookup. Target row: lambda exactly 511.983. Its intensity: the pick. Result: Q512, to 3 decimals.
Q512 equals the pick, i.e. 8.973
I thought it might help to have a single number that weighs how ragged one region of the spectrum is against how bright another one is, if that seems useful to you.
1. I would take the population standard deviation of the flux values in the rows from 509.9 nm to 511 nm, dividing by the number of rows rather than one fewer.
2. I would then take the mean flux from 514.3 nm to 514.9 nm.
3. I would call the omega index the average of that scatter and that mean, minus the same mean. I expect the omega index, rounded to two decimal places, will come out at -4.48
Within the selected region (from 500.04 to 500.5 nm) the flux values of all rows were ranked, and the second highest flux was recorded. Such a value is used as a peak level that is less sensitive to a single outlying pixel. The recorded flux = 10.3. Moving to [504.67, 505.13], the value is 9.296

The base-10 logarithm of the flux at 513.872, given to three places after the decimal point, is 0.950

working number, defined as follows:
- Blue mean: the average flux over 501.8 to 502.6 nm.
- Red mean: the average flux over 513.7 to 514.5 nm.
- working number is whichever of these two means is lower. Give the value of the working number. 9.1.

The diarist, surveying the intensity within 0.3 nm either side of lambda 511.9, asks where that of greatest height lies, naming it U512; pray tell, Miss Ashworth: 512.101 nm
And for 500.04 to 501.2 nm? 500.098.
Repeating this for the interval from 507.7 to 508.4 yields 508.224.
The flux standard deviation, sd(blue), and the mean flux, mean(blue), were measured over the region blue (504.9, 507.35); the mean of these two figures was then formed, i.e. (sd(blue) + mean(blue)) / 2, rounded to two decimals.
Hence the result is 4.67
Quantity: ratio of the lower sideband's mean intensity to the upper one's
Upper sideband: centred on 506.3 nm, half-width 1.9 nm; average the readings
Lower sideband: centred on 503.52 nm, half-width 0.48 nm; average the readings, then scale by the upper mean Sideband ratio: 1.09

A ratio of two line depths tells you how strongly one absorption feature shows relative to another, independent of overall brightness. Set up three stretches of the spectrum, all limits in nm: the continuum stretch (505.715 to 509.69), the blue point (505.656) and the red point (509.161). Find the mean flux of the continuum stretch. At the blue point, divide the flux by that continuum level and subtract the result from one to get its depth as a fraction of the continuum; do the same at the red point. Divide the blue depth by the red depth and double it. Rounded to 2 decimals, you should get -0.68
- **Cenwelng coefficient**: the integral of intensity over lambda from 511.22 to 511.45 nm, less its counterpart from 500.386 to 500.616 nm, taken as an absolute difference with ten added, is 10.1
